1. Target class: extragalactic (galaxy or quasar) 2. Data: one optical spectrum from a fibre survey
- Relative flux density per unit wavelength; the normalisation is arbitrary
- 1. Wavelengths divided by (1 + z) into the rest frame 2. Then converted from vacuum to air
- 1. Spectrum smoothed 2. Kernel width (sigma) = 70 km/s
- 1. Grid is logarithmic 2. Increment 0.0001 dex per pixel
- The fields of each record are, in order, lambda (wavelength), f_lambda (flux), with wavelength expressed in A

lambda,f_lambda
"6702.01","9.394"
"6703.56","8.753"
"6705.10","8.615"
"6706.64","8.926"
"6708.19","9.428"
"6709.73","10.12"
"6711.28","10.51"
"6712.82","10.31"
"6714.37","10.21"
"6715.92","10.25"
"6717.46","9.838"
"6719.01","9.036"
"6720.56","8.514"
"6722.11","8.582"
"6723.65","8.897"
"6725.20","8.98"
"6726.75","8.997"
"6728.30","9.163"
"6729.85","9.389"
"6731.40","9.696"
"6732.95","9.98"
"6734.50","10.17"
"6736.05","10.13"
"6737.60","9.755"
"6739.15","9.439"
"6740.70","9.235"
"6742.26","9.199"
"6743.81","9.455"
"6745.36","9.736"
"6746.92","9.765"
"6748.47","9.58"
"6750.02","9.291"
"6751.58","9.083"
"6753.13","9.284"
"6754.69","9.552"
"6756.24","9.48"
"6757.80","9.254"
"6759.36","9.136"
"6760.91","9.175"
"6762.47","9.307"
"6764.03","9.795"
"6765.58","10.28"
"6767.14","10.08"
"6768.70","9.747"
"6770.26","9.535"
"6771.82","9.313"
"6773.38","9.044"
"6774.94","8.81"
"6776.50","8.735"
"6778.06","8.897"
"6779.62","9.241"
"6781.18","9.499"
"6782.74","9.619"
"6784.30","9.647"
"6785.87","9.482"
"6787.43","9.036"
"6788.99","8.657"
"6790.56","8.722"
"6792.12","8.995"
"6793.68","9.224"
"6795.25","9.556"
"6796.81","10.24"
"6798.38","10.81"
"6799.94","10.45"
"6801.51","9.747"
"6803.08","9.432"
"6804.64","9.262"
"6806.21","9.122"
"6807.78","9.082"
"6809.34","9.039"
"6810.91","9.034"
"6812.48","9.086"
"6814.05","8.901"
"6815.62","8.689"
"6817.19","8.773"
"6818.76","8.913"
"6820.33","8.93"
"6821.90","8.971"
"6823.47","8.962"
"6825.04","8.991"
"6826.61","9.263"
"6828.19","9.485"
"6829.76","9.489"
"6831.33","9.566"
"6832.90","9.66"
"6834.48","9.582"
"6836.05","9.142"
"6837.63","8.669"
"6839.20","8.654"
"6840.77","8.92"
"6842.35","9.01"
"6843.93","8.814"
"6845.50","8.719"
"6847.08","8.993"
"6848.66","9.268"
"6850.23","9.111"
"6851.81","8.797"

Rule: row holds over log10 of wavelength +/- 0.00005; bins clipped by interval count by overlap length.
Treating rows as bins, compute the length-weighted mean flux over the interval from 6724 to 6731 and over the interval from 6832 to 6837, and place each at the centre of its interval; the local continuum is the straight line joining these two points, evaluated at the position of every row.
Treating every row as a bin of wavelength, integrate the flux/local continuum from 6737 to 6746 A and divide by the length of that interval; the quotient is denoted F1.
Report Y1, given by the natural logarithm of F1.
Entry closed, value 0.030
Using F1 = 1.03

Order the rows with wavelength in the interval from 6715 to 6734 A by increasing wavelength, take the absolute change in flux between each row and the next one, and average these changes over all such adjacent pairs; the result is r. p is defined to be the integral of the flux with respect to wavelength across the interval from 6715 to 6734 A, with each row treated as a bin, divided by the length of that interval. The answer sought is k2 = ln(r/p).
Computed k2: -3.46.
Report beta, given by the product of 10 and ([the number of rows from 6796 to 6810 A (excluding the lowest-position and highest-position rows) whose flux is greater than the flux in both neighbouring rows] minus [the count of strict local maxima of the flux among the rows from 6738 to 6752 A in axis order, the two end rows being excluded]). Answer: 0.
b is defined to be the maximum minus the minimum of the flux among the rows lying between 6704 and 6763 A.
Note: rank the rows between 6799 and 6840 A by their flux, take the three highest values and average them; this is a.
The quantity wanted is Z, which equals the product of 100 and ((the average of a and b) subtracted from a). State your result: 398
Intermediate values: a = 10.0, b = 2.0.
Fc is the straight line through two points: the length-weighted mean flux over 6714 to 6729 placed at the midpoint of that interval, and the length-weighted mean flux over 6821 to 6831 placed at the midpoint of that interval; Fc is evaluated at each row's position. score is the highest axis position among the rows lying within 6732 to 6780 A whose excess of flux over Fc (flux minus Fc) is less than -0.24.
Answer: 6778.06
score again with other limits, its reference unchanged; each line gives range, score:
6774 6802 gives 6790.56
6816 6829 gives 6823.47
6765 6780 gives 6778.06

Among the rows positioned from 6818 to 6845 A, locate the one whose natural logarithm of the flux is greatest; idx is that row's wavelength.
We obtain 6832.90 A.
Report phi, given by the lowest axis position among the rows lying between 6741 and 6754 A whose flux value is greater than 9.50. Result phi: 6745.36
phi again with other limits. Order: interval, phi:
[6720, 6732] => 6731.40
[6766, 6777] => 6767.14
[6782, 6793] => 6782.74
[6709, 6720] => 6709.73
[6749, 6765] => 6754.69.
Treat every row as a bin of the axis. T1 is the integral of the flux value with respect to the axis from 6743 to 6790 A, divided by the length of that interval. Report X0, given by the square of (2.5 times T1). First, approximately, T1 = 9.38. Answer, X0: 550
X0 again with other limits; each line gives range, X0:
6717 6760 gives 549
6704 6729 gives 551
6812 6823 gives 494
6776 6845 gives 532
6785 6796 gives 517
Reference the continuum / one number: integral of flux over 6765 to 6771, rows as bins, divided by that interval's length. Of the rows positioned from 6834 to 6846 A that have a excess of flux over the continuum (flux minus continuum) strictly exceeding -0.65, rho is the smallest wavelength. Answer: 6834.48 A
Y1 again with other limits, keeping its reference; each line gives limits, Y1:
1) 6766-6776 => 0.018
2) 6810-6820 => -0.052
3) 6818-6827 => -0.043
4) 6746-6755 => 0.023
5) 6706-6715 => 0.087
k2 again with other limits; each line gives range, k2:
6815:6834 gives -4.62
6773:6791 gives -3.79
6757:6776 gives -3.64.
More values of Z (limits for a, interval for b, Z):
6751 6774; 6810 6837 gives 454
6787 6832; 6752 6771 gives 468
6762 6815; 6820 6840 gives 475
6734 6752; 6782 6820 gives 393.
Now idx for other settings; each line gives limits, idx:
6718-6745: 6734.50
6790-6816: 6798.38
